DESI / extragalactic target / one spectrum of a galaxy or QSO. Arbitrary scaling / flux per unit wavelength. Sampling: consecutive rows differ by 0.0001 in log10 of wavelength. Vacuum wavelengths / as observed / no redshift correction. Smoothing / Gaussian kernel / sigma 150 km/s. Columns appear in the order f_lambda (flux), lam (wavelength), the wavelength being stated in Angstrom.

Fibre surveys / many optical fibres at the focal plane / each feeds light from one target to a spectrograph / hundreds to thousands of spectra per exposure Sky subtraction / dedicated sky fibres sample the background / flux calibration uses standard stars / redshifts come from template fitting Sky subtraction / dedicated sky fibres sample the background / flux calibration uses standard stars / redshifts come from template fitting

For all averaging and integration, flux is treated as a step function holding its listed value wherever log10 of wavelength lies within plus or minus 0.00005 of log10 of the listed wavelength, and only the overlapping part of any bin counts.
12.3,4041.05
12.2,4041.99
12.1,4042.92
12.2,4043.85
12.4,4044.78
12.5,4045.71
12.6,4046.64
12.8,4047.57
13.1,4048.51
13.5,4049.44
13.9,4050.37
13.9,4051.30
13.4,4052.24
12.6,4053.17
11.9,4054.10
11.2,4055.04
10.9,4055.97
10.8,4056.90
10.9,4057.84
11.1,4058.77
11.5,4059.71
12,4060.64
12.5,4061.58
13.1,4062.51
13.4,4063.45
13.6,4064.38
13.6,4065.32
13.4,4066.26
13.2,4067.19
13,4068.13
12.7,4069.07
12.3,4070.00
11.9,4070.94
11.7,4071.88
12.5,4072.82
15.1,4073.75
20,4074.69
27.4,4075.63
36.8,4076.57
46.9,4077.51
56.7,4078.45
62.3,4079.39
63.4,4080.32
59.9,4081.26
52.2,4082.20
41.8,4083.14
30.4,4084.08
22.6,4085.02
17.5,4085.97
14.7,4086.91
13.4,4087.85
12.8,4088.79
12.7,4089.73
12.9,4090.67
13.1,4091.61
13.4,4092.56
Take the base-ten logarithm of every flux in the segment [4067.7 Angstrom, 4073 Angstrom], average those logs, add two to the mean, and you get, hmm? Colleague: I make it 3.09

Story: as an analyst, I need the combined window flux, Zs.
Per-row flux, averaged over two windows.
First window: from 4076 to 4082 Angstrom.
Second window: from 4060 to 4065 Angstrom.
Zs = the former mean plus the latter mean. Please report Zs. 67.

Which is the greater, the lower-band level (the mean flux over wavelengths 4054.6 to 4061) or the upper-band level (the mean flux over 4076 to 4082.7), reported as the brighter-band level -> 54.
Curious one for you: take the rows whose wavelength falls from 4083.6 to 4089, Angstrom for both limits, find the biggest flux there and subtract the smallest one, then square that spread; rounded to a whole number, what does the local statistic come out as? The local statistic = 310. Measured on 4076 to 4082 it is 708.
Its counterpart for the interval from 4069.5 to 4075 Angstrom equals 69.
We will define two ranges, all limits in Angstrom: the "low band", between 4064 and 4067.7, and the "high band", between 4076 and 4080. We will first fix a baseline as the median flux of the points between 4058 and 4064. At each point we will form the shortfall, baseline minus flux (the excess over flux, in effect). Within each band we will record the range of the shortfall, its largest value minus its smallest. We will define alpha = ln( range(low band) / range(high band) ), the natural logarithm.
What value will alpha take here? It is -4.2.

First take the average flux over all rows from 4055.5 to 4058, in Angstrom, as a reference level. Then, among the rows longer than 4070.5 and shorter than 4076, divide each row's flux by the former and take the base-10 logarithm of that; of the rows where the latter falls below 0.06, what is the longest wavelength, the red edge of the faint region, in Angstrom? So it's 4071.88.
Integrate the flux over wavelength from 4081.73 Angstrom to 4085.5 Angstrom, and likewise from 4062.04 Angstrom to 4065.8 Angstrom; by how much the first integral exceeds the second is 88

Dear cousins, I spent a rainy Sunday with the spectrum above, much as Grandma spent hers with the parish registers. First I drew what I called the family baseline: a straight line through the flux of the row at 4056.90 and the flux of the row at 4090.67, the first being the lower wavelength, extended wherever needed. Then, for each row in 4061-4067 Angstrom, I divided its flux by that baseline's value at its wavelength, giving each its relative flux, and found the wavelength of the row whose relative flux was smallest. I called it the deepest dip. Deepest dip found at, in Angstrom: 4061.58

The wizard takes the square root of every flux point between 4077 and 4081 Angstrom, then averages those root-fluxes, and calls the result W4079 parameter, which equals 7.6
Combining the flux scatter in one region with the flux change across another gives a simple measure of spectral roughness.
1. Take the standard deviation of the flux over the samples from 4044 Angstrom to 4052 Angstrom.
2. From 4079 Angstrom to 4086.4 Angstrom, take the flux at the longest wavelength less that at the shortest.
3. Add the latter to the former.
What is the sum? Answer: -44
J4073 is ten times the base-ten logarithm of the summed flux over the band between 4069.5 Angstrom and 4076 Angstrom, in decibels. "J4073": 20.4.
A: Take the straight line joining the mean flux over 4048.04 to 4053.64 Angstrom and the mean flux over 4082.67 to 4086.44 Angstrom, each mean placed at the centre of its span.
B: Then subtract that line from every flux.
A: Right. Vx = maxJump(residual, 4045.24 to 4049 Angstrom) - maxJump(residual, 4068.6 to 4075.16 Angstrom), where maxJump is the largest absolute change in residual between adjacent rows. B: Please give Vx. -4.2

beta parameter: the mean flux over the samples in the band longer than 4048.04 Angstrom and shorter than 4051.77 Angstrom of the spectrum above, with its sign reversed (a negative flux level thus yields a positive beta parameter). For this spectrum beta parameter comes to -14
